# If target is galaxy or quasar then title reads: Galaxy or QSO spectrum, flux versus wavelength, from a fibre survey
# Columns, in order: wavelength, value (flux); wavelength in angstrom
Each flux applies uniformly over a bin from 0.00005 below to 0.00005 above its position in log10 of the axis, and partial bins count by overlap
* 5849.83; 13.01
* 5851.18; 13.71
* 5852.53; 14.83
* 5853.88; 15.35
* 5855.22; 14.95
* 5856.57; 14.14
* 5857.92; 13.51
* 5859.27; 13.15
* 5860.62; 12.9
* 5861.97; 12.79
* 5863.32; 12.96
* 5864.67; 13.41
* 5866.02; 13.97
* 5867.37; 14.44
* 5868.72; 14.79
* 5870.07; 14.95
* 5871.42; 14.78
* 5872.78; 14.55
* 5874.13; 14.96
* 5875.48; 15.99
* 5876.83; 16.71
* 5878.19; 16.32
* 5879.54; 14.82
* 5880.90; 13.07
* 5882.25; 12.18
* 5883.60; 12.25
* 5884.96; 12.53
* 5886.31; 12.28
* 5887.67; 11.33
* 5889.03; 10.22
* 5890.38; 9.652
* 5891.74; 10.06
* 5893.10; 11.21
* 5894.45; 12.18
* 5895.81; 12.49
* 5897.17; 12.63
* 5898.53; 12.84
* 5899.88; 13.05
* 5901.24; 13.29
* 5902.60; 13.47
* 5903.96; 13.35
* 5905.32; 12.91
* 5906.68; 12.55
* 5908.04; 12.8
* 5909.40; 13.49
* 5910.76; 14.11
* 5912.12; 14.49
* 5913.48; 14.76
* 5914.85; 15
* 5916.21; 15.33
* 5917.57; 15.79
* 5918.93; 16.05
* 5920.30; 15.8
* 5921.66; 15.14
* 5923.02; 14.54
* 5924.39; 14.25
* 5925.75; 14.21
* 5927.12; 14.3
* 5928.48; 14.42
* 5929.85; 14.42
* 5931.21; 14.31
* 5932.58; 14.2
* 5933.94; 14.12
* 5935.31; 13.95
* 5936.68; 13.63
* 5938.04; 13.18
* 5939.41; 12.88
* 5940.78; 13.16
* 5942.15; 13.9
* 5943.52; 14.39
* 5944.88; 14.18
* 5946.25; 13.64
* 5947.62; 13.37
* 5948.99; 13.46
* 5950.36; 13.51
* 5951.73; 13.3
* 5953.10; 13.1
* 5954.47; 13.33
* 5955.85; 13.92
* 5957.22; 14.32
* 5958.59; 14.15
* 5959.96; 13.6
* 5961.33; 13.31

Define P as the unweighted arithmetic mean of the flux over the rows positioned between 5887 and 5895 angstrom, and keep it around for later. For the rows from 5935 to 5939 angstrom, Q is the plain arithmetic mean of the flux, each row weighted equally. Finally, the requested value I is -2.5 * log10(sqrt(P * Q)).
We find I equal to -2.71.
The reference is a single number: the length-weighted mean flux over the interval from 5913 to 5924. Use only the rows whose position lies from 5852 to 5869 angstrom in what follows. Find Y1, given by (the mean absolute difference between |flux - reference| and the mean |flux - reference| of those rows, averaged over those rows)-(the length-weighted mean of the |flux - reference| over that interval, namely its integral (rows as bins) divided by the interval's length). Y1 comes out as -0.6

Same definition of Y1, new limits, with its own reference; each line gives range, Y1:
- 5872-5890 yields -0.9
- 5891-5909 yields -2.1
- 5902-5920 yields -0.5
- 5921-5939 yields -0.8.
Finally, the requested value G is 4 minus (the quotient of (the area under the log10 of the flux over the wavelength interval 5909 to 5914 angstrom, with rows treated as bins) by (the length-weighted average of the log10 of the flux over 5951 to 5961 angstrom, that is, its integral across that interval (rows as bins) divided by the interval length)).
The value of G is -1.1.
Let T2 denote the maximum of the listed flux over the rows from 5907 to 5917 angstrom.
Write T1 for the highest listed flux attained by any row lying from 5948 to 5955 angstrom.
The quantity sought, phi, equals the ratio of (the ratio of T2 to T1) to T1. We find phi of 0.084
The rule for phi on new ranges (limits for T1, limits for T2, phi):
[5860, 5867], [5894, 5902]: 0.068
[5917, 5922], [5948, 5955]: 0.052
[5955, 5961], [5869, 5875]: 0.073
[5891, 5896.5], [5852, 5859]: 0.098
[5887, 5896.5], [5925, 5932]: 0.092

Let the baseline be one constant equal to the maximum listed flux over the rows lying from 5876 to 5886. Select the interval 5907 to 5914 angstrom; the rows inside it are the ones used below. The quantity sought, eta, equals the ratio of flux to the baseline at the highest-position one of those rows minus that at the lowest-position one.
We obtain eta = 0.117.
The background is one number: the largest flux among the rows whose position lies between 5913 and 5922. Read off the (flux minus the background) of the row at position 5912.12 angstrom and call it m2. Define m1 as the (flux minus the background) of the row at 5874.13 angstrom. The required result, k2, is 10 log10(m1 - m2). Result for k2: -3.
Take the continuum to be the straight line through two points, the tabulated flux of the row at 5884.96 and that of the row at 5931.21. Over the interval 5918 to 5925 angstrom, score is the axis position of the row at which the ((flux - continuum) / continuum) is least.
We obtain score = 5924.39 angstrom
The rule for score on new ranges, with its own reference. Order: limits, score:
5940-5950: 5947.62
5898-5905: 5898.53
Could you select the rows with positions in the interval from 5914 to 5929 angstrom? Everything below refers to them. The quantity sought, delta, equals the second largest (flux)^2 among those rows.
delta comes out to 250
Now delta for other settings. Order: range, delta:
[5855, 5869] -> 219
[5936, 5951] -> 201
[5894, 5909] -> 178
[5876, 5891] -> 266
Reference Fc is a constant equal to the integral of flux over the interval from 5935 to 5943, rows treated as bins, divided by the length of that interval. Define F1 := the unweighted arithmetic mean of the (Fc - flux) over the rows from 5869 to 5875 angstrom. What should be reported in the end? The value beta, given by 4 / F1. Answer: -2.9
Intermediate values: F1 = -1.4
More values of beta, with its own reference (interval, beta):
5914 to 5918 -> -2.1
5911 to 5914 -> -3.4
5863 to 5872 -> -5.4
